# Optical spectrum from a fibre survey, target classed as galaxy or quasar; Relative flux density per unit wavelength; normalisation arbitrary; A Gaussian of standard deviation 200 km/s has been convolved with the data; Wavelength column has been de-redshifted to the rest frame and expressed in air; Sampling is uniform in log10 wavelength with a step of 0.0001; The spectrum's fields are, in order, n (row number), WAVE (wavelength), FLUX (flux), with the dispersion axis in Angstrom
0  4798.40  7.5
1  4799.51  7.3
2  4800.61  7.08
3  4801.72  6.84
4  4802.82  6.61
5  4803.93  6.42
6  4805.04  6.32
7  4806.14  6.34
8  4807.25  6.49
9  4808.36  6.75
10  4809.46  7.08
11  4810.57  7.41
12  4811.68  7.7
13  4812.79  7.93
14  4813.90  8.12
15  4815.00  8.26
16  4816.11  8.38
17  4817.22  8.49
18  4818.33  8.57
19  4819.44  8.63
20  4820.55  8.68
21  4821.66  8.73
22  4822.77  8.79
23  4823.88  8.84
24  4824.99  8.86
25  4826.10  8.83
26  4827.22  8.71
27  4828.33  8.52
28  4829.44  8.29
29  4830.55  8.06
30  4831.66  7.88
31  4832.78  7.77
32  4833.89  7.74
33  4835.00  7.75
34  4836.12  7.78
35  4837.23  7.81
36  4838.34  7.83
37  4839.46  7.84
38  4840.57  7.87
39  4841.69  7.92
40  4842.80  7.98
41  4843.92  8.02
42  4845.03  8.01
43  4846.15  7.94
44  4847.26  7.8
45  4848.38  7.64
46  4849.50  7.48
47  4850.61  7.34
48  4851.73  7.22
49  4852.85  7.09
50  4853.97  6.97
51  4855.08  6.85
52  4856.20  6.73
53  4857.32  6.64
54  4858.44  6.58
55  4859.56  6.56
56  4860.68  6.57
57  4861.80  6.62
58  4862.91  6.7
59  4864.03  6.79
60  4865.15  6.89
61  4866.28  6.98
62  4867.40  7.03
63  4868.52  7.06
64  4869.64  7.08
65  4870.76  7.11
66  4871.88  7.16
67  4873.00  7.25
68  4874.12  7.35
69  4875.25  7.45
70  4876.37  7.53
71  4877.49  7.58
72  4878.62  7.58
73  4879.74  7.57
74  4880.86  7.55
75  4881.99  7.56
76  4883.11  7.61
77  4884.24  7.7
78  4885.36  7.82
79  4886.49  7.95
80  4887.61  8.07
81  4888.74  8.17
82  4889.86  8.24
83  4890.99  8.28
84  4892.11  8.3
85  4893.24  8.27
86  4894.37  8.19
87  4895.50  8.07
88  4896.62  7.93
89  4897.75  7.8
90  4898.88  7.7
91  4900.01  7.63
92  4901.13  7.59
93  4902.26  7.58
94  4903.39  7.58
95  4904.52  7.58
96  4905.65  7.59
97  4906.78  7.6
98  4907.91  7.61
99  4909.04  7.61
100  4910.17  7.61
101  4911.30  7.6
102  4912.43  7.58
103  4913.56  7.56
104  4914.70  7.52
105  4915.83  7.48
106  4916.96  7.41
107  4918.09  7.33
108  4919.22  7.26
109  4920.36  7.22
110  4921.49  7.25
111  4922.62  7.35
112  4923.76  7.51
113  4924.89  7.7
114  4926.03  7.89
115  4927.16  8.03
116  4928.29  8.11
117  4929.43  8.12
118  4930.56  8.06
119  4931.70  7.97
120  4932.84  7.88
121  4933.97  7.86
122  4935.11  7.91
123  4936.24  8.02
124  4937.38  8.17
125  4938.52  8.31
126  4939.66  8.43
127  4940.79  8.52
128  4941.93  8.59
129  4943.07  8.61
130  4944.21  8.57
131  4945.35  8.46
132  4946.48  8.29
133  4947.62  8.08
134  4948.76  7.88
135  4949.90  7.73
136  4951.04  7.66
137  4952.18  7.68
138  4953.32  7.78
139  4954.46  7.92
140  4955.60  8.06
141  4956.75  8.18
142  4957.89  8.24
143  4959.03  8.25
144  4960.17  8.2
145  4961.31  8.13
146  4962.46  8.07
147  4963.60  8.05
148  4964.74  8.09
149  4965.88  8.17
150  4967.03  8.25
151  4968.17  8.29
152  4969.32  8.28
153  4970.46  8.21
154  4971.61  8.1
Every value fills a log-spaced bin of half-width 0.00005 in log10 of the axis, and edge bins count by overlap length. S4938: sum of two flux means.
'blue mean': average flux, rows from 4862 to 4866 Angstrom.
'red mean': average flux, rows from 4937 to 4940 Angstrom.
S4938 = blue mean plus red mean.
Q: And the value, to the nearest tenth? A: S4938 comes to 15.1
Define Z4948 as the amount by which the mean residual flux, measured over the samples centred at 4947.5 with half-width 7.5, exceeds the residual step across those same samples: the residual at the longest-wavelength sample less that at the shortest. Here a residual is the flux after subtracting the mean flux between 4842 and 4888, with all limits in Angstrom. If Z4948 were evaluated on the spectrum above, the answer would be 1.4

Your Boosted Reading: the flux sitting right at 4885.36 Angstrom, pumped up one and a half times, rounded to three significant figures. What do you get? 11.7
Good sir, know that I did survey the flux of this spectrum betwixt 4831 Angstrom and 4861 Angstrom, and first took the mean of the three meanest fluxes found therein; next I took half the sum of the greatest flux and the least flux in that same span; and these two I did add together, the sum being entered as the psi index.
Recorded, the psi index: 13.9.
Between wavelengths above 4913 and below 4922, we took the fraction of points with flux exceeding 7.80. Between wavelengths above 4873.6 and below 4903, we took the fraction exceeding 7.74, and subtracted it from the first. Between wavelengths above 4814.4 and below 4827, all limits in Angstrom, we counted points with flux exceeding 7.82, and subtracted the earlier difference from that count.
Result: 11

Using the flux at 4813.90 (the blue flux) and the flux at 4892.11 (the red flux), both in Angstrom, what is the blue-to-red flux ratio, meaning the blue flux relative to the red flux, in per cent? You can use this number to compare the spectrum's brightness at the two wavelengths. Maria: 98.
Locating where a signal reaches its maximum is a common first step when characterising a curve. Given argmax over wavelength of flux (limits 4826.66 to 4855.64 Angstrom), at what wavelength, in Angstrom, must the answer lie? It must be 4827.22 Angstrom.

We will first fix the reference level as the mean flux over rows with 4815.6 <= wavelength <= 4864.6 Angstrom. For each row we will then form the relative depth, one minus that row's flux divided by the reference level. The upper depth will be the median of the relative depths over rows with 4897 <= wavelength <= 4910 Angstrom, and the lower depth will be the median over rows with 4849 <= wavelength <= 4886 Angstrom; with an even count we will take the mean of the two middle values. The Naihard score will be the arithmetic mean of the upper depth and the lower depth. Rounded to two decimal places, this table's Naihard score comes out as 0.05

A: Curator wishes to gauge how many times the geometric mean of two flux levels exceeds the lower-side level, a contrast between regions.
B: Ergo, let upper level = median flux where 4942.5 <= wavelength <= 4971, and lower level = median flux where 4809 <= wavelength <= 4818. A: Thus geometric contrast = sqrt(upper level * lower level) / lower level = 1.01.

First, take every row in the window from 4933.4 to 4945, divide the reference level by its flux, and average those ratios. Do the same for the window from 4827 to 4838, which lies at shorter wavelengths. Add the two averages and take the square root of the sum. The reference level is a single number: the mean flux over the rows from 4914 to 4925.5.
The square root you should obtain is 1.35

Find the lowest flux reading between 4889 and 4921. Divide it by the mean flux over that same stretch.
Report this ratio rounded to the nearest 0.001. 0.937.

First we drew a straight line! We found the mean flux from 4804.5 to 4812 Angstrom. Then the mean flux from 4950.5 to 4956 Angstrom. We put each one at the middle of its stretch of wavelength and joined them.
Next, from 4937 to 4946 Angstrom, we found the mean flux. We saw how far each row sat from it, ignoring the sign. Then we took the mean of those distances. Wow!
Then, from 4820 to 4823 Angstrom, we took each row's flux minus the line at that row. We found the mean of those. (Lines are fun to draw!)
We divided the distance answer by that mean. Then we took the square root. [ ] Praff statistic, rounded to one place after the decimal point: 0.3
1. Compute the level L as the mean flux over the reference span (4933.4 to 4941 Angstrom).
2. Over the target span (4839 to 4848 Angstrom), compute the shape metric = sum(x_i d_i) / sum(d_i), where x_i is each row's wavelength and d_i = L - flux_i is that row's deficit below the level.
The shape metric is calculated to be 4843.3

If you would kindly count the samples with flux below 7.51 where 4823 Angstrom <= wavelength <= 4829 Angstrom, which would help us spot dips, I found 0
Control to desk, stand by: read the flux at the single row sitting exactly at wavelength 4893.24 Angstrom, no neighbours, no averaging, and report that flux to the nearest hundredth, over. 8.27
